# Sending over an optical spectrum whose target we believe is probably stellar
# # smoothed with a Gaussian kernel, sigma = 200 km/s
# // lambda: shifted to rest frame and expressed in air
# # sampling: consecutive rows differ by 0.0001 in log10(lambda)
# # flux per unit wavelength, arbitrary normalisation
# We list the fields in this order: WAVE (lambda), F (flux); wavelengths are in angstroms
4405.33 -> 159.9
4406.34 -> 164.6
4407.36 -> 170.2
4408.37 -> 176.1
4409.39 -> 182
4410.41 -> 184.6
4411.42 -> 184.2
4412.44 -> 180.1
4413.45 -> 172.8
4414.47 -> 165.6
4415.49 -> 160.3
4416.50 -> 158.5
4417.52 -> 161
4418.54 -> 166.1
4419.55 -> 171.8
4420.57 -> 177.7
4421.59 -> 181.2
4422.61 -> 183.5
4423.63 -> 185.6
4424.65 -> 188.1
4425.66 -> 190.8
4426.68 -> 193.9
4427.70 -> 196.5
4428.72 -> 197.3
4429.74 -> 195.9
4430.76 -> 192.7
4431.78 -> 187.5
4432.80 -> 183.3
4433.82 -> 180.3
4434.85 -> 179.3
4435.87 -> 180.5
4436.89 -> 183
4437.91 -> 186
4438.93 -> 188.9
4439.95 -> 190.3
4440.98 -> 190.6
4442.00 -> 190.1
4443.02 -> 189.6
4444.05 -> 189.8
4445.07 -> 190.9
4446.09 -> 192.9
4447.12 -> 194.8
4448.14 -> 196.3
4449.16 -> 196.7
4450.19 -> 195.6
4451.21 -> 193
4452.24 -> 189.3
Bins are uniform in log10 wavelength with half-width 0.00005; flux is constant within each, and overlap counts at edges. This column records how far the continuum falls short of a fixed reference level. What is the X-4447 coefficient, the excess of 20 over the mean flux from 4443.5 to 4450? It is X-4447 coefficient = -174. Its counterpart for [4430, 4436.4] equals -164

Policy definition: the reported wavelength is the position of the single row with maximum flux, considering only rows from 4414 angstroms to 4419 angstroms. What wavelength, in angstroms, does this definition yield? 4418.54 angstroms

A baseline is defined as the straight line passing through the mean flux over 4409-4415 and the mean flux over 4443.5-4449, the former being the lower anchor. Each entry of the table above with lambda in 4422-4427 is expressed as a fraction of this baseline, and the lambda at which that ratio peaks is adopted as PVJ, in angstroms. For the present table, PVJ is 4426.68 angstroms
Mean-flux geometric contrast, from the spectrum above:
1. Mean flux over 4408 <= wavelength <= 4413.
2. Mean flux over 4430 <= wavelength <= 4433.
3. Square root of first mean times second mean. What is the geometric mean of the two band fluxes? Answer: 185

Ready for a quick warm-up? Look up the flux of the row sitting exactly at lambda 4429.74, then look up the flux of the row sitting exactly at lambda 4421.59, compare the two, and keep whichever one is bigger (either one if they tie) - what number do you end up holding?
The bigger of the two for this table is 196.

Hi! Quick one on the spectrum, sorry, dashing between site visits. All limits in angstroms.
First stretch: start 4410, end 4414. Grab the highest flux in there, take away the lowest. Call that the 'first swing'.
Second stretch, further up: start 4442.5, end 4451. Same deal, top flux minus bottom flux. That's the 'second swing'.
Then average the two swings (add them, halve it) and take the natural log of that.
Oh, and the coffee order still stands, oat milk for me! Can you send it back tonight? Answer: 2.25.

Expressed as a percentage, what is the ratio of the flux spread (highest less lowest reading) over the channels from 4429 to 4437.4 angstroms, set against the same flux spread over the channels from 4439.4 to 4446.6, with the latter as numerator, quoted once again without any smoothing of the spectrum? 20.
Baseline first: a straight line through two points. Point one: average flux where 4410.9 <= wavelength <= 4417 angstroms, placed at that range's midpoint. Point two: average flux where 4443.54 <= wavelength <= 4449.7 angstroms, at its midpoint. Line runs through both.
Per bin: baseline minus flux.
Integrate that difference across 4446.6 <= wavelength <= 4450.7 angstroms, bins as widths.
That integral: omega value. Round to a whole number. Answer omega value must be -3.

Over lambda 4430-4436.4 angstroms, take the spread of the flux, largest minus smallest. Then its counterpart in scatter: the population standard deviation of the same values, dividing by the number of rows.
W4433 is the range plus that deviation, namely 18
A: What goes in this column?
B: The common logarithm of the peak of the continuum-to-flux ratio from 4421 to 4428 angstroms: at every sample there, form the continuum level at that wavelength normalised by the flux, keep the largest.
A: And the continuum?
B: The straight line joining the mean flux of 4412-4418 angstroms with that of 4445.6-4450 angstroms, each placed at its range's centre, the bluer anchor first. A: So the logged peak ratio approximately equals -0.022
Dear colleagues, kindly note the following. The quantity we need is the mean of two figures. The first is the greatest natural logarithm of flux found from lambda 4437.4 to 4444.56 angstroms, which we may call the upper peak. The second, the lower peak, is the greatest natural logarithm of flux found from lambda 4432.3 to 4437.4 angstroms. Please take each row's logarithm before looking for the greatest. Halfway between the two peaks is 5.23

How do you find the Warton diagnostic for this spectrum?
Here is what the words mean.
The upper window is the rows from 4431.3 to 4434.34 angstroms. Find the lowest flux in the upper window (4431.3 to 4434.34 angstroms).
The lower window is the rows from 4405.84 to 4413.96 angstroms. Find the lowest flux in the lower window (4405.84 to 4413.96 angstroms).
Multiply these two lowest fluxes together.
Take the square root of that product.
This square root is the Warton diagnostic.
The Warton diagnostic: 172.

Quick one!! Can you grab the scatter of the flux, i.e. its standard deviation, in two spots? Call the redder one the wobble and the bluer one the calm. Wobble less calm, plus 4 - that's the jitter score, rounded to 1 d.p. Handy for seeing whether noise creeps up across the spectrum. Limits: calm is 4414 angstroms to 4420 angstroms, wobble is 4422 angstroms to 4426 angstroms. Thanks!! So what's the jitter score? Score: 2.2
